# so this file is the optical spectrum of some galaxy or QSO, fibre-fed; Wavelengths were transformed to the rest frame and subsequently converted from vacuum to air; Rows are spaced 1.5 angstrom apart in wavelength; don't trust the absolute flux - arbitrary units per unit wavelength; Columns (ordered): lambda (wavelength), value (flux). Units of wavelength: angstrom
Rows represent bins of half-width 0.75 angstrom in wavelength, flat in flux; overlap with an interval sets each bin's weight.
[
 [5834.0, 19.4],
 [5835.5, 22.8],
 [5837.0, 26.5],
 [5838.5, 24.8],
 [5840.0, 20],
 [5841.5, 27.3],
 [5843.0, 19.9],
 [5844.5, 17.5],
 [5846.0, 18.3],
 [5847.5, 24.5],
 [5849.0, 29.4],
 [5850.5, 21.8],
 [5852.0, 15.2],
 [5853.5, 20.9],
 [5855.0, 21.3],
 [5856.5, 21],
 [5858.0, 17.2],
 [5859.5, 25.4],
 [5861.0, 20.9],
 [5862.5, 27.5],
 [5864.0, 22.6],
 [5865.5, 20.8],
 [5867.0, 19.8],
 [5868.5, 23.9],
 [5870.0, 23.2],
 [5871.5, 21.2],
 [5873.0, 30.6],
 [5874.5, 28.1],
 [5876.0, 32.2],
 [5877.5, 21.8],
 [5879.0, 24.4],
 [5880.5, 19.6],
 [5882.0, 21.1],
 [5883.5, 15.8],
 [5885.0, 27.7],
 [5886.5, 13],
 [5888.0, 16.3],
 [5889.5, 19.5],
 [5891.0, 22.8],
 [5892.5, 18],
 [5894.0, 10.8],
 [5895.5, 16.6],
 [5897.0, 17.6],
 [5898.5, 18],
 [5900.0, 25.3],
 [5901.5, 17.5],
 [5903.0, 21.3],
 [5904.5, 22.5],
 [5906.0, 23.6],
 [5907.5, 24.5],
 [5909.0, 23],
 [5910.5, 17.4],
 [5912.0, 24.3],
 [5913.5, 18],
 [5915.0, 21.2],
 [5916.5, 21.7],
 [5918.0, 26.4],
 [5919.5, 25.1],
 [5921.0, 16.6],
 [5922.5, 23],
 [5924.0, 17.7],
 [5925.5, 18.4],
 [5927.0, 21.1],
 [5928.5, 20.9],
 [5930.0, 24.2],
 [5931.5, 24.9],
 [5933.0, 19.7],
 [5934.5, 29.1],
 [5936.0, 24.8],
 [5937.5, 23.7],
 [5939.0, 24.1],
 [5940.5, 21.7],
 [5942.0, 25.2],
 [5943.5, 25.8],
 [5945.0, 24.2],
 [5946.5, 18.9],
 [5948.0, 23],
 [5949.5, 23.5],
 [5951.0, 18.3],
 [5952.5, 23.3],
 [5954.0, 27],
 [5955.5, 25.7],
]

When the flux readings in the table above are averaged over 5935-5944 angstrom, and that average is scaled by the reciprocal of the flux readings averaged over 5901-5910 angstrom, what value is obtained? 1.10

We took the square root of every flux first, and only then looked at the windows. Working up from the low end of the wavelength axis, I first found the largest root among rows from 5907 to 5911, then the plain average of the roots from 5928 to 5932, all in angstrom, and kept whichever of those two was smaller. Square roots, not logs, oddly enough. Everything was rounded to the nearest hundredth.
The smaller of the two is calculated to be 4.83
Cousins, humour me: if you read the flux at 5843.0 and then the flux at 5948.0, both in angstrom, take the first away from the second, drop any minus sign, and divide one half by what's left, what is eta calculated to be 0.16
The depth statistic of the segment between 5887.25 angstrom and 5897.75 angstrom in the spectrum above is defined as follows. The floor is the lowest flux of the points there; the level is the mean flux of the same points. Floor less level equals -6.6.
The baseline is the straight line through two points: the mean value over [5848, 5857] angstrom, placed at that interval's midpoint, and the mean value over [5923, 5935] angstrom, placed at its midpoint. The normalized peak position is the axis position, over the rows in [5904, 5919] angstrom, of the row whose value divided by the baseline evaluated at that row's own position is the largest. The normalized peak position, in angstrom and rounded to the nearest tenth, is 5918.0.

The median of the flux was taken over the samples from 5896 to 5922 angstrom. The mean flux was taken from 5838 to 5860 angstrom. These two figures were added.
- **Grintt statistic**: 43.3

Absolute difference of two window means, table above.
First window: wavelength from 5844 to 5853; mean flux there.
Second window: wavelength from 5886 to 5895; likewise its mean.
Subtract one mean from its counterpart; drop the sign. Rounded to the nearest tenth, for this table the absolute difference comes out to 4.4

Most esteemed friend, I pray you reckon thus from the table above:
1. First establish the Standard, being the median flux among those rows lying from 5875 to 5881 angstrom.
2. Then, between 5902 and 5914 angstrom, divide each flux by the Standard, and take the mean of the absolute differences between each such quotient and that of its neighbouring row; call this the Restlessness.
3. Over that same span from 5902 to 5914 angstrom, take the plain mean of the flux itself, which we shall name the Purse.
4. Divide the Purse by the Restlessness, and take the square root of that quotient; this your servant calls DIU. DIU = 12.3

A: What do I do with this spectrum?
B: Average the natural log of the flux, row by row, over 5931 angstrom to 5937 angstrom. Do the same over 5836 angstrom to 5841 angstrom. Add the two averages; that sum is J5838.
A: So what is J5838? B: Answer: 6.36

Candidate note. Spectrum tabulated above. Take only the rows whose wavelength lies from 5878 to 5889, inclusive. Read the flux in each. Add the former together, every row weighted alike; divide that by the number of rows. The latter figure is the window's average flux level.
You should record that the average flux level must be 19.7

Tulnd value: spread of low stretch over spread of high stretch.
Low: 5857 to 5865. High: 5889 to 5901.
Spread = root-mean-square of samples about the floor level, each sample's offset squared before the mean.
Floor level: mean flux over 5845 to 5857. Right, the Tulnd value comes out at 0.8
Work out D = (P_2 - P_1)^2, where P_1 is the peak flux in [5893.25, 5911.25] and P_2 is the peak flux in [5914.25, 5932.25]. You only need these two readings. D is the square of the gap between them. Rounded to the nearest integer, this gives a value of 1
